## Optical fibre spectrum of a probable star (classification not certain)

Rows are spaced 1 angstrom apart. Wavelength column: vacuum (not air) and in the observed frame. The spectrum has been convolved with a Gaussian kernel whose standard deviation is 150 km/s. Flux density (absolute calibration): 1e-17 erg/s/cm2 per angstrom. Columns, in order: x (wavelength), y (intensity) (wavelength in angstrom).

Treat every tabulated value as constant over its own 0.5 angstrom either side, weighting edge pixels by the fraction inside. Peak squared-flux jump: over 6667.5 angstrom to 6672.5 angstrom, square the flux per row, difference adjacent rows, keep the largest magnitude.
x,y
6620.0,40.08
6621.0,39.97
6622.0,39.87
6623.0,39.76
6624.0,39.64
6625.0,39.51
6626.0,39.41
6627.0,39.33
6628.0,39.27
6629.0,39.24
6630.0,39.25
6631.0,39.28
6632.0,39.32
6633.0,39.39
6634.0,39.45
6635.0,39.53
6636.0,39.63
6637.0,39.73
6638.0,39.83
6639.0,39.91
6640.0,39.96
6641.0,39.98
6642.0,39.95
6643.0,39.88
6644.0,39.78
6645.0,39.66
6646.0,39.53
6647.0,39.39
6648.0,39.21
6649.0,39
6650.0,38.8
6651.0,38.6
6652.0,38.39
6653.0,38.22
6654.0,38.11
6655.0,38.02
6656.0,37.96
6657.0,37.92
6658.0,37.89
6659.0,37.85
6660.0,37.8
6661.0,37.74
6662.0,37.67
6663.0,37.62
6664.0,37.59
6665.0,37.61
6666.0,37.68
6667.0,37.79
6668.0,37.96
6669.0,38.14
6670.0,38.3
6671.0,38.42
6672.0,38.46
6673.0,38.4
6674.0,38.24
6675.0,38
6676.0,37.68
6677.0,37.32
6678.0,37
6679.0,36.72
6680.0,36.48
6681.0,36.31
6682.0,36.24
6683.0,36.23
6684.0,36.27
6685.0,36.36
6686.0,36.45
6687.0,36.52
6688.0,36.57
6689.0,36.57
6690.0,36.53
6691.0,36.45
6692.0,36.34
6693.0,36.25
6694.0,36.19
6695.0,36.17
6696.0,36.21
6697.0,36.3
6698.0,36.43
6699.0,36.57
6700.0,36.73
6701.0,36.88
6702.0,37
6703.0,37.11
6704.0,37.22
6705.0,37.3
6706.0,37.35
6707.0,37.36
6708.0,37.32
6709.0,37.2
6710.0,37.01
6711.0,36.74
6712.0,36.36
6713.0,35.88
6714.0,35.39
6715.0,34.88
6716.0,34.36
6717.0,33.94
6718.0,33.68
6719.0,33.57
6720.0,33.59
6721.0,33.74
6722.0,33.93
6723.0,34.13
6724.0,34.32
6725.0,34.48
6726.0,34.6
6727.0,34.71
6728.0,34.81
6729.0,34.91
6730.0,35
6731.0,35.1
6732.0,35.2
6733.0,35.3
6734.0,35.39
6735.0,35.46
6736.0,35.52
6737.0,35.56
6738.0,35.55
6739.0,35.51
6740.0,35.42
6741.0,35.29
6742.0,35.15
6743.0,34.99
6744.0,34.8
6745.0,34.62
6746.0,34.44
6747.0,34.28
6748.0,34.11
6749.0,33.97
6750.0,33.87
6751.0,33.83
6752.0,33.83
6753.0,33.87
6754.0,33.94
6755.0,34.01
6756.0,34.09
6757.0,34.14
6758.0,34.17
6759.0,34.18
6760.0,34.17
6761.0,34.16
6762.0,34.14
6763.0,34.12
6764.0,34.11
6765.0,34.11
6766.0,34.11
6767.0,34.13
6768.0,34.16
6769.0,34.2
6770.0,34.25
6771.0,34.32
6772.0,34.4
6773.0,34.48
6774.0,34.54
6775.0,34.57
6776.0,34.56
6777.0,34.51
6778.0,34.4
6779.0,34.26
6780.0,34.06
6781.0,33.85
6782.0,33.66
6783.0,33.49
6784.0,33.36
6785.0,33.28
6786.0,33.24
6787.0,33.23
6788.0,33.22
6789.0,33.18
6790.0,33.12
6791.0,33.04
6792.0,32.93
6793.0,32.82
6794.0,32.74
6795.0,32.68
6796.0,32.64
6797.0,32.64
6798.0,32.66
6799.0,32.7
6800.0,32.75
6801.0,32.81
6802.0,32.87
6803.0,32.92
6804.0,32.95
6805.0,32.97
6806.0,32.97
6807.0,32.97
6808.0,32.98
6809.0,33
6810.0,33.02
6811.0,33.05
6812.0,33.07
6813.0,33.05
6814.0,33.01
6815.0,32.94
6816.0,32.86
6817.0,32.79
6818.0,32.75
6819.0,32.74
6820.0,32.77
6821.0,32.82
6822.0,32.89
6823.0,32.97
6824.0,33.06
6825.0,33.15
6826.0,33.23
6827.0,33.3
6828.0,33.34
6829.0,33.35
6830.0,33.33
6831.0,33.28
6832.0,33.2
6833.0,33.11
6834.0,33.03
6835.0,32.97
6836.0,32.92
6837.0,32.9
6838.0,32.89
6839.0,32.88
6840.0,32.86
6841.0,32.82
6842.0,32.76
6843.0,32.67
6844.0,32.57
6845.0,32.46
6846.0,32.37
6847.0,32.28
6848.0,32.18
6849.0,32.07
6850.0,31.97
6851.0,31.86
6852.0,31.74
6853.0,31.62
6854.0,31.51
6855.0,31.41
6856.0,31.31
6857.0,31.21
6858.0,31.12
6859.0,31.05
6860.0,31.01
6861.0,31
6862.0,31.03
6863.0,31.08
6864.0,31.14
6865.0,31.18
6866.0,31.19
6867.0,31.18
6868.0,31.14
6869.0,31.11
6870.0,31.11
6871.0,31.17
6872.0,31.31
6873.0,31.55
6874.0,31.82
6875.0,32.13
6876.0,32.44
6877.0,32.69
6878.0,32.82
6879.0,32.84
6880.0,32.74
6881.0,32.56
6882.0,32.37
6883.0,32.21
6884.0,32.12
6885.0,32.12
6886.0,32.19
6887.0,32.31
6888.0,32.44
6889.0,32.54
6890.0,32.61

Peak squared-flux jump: 14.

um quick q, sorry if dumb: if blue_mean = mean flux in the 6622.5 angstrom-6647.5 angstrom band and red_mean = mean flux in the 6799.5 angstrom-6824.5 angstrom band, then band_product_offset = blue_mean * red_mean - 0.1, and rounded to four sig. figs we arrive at 1303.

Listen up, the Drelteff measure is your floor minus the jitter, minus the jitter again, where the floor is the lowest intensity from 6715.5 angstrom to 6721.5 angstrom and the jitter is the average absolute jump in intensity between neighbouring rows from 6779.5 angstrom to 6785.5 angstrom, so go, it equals 33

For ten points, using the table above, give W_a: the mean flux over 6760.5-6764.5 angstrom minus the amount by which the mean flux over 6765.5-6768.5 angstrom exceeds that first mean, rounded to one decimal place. 34.1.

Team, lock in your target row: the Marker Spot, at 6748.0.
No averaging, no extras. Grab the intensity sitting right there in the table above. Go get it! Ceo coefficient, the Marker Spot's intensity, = 34.11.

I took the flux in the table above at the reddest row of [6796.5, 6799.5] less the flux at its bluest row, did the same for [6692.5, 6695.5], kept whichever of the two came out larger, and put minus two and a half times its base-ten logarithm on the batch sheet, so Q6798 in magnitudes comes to 3.1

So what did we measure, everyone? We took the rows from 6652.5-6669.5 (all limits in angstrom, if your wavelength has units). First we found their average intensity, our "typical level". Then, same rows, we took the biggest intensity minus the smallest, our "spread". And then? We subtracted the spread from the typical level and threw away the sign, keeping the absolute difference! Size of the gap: 37.2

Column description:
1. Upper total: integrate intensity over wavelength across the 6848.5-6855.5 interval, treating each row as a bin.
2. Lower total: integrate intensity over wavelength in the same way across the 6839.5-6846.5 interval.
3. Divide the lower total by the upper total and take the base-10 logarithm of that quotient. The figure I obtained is 0.012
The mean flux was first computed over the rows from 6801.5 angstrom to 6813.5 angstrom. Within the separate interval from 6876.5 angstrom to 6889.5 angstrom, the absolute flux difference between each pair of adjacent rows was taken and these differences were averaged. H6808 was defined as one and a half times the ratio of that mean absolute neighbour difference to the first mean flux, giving 0.005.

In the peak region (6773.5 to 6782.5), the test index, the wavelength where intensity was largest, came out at 6775.0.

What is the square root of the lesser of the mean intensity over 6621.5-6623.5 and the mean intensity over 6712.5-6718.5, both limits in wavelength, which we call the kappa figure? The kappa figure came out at 5.89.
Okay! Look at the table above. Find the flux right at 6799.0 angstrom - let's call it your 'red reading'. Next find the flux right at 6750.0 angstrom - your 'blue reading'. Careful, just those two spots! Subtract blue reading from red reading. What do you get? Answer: -1.2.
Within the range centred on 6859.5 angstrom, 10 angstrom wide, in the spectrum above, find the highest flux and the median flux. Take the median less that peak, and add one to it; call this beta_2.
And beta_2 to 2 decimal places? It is 0.69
